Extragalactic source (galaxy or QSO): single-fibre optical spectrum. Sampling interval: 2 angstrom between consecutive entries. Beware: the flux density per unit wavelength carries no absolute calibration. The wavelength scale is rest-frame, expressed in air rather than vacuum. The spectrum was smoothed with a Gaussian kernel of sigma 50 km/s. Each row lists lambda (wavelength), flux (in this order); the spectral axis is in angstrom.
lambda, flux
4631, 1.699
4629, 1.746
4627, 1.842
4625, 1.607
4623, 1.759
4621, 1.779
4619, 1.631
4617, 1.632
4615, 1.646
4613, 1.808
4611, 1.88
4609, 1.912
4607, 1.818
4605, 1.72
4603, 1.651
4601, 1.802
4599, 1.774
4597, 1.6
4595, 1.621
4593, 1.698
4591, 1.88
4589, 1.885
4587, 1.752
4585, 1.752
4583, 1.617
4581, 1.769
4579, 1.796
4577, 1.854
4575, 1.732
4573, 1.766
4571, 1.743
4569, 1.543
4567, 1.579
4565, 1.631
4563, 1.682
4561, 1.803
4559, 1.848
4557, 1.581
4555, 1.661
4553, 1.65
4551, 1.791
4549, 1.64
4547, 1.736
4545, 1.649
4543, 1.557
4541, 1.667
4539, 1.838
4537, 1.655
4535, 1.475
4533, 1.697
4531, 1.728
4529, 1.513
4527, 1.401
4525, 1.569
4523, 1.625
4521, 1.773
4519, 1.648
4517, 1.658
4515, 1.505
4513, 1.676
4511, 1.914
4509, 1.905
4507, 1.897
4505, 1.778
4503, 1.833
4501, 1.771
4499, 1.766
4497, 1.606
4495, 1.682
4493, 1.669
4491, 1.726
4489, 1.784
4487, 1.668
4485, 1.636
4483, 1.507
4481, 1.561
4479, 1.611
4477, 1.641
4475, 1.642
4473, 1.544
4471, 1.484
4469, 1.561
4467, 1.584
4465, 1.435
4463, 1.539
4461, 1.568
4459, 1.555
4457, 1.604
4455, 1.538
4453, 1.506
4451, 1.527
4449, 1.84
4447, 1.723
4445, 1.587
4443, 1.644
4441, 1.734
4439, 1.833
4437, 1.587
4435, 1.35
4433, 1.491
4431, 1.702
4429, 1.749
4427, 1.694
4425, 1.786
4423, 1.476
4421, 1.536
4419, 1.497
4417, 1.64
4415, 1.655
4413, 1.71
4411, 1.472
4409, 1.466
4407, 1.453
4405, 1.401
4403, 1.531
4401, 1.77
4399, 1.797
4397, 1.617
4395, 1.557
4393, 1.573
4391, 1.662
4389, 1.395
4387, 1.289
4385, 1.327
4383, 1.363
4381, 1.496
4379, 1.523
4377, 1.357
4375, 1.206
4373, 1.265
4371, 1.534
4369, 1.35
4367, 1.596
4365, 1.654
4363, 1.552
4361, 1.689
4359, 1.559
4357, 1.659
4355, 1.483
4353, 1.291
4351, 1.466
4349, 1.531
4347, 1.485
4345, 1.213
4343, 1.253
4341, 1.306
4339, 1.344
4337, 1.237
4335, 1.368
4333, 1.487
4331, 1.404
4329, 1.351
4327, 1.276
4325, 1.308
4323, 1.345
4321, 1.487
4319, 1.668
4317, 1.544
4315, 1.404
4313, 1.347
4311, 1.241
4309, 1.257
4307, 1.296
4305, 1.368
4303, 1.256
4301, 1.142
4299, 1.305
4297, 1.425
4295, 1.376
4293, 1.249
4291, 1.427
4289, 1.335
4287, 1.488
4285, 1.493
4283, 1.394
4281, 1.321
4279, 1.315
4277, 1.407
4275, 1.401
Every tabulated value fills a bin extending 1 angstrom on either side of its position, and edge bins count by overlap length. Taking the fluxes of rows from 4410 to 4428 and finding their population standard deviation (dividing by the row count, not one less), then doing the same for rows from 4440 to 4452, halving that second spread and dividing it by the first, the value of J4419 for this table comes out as 0.5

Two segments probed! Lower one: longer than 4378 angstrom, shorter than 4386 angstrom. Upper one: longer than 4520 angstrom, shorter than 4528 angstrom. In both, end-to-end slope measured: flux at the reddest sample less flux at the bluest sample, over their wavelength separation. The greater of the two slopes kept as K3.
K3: -0.033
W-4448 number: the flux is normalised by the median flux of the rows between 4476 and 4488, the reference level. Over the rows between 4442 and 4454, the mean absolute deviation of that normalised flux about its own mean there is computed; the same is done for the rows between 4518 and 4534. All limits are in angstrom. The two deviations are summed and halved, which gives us 0.059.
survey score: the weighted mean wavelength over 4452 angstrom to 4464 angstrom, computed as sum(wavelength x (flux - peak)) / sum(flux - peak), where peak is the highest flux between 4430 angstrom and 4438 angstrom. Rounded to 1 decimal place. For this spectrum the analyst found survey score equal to 4457.8 angstrom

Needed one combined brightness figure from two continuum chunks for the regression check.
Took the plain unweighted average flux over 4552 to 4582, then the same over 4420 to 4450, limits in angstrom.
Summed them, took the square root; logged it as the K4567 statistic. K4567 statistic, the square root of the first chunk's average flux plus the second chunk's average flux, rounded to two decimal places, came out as 1.83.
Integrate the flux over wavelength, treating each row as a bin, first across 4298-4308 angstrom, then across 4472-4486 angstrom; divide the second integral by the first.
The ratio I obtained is 1.7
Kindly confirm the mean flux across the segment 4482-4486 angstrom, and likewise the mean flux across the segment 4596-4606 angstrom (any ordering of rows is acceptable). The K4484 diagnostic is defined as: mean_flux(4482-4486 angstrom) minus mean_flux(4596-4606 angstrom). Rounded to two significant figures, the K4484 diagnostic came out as -0.14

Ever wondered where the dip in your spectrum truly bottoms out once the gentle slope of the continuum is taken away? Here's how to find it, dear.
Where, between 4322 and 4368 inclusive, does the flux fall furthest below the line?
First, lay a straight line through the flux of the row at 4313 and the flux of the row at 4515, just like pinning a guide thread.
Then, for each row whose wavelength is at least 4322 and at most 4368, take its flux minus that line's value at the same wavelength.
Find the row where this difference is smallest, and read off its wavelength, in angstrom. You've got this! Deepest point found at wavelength 4345 angstrom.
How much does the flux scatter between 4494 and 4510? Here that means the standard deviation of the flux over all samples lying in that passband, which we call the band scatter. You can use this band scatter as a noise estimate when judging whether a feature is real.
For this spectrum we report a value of 0.10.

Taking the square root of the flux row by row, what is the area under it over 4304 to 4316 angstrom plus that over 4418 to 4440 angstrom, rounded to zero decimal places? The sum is 42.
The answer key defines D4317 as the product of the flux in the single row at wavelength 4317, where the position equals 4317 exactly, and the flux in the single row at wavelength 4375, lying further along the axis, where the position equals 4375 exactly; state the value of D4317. 1.86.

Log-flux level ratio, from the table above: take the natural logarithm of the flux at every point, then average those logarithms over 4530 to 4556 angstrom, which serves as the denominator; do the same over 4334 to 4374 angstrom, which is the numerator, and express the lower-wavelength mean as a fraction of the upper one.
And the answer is 0.70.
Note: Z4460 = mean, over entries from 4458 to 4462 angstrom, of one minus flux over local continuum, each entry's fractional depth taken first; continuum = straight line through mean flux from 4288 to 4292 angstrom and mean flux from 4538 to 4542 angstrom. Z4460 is 0.04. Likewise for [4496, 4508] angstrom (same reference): -0.05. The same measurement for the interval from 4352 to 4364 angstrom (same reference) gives -0.04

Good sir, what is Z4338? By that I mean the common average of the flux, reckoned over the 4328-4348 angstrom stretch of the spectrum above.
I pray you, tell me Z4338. 1.34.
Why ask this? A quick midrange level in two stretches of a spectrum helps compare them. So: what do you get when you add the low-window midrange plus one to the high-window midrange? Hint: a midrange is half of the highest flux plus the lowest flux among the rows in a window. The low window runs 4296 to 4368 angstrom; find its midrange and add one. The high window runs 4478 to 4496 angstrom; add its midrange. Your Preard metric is 4.06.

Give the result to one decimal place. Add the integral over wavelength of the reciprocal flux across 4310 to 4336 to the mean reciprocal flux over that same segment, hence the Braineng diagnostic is 19.4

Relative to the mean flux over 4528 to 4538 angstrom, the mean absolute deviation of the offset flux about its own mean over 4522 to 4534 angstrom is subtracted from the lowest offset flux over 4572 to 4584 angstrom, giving -0.091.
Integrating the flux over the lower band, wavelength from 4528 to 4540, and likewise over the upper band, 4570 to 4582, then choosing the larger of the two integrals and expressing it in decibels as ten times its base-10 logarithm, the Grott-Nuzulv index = 13.3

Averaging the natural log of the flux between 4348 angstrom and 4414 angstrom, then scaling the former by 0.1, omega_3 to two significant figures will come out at 0.040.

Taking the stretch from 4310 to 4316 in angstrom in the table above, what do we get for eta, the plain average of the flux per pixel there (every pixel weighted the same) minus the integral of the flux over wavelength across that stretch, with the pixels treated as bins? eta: -6.7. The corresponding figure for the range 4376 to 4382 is -7.3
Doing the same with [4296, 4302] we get -6.5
